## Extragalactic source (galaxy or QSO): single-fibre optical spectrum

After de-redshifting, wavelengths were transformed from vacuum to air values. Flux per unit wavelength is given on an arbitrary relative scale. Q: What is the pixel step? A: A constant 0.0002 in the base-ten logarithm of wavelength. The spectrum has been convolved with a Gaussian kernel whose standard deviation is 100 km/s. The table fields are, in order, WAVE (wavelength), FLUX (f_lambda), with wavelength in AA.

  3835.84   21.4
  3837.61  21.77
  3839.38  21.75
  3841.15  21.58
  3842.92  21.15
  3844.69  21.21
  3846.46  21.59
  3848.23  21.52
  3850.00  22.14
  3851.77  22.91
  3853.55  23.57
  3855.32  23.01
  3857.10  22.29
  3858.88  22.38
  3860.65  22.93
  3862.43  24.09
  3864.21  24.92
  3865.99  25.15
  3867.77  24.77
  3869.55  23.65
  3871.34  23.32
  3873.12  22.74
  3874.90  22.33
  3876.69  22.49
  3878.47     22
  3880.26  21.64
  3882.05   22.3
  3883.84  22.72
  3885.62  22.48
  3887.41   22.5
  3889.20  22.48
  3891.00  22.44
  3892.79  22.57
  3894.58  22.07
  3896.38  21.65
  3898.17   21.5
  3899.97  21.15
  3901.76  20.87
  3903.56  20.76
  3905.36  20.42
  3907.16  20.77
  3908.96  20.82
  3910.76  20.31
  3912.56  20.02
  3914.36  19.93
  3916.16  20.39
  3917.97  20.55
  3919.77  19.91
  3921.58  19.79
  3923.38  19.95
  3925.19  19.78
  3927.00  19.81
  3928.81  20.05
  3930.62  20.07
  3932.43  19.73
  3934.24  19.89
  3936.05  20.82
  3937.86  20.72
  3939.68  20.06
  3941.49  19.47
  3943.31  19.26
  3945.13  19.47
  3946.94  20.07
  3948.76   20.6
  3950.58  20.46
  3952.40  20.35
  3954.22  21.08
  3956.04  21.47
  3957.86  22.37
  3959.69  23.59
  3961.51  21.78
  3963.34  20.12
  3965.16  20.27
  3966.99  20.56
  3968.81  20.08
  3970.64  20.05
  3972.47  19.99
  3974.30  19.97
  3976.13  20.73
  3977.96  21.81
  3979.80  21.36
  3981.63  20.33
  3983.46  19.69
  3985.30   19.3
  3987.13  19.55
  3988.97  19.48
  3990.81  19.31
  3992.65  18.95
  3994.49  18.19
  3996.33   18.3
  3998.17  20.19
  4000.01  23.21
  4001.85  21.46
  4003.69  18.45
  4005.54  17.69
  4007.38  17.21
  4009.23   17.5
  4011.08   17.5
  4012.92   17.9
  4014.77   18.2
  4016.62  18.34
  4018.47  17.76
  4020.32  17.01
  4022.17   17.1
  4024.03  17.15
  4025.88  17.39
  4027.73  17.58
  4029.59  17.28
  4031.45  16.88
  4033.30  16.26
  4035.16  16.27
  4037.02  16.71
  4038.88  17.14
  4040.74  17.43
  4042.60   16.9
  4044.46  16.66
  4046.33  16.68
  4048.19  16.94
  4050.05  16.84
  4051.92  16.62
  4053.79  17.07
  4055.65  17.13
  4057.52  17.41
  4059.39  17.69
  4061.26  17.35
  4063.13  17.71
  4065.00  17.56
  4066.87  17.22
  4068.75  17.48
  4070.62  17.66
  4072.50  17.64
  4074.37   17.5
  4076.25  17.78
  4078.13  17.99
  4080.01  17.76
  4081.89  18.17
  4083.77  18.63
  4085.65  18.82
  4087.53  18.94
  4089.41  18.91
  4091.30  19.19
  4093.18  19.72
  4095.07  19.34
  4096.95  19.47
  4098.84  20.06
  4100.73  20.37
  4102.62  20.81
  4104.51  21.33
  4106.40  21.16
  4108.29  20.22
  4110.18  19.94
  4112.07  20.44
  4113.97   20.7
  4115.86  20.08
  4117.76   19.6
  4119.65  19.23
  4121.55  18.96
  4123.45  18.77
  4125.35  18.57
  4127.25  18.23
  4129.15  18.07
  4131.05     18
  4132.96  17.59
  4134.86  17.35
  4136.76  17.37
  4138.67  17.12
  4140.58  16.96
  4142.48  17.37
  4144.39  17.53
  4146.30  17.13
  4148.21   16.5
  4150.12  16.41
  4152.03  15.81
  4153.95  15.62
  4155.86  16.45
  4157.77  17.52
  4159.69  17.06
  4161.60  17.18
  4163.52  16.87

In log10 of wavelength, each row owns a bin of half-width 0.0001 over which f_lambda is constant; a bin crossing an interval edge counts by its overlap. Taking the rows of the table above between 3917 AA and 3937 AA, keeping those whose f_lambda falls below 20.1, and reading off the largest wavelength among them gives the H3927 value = 3934.24 AA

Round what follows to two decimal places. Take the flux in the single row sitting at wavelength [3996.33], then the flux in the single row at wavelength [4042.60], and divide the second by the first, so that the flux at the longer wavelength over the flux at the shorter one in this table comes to 0.92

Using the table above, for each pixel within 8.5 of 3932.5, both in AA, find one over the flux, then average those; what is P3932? 0.0498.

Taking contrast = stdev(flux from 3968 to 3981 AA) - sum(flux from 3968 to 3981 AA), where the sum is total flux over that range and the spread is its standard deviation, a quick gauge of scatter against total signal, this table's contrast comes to -143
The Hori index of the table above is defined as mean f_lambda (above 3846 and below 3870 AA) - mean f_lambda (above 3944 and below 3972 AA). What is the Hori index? 2.4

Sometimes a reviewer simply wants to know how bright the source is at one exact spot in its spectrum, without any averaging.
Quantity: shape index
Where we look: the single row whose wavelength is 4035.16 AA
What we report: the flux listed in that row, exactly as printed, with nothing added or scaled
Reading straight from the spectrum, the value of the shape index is 16.27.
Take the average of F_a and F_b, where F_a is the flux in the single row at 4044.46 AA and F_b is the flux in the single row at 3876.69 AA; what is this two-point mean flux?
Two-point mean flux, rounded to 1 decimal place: 19.6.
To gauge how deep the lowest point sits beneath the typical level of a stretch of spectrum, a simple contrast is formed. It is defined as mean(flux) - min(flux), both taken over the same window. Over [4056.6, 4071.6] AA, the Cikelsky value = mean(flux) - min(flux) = 0.29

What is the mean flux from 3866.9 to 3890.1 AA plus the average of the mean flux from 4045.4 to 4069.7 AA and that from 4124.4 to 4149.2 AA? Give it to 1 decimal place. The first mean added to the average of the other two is 40.1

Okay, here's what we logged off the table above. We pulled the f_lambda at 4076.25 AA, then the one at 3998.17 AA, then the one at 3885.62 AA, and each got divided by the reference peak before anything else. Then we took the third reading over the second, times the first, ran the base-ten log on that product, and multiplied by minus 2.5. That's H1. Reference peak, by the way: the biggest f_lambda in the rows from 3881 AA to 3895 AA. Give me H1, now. 0.150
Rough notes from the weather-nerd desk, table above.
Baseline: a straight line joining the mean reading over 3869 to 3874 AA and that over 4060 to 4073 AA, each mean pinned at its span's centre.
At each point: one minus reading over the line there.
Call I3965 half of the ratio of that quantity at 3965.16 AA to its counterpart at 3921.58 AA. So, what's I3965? 0.1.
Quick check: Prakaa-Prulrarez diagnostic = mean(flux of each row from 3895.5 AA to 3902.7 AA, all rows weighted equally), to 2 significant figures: 21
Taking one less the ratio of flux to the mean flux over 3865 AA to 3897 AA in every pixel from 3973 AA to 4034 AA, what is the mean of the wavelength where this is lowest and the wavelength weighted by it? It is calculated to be 4004.6 AA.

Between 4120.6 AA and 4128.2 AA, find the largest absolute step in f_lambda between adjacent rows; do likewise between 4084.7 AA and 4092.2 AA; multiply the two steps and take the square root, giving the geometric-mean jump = 0.31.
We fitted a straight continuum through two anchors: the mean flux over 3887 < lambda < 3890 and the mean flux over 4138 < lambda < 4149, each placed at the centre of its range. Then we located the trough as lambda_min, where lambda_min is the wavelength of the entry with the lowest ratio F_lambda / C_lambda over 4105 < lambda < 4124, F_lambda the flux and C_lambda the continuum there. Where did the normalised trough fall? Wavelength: 4123.45 AA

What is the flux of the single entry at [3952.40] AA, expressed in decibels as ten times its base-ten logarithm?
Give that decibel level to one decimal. 13.1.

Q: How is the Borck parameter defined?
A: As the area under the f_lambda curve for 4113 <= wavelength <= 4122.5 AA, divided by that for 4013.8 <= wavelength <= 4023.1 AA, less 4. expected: -2.86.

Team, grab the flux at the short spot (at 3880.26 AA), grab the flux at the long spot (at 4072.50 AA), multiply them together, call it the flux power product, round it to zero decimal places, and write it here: 382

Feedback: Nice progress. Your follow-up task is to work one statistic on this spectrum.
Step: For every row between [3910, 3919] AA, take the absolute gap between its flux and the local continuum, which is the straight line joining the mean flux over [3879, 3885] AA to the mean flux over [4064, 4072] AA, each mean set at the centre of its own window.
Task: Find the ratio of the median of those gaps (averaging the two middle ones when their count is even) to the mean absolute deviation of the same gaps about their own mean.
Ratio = 5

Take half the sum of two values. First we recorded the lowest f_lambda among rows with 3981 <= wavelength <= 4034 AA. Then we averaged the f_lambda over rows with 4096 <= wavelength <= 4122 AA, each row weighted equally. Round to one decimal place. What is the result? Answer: 18.2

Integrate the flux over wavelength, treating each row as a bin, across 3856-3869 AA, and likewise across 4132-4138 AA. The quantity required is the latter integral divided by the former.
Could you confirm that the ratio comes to 0.3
